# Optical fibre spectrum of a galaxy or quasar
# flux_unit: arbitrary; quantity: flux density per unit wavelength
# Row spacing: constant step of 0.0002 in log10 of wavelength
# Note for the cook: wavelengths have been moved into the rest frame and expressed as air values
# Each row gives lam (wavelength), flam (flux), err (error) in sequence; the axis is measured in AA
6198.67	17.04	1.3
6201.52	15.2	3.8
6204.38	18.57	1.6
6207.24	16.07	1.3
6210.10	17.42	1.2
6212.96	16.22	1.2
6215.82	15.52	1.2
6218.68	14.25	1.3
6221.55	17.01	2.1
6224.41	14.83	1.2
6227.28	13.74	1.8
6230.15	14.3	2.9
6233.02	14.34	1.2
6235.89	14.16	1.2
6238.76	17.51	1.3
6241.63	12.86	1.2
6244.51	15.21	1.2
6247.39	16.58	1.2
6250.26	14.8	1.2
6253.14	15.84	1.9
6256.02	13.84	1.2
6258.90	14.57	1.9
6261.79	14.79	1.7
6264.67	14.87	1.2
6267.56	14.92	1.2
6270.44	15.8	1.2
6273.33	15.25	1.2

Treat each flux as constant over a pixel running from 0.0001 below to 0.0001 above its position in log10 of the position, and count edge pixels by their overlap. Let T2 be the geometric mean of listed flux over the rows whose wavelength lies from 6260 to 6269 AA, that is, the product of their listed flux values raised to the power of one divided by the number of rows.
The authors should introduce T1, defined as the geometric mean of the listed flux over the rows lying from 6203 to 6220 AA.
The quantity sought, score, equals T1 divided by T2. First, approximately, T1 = 16.3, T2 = 14.9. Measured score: 1.10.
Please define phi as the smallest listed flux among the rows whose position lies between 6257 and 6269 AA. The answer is 14.57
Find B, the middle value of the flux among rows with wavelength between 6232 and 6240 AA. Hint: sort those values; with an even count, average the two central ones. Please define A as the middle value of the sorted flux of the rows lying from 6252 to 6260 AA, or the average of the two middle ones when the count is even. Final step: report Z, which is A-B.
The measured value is 0.2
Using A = 14.6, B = 14.3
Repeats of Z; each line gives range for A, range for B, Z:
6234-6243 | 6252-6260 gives -0.4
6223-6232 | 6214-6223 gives -1.2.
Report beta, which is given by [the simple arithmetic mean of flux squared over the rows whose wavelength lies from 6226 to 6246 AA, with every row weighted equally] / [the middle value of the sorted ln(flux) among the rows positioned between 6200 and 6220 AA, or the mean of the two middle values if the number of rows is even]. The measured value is 77.3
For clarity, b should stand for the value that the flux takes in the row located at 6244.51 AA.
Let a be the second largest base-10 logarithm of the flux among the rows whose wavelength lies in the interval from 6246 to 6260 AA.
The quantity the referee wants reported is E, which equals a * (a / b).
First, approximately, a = 1.20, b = 15.21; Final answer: 0.095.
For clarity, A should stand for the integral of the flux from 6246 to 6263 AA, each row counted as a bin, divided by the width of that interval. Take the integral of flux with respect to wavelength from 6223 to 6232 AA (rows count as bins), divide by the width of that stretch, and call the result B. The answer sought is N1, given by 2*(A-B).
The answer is 2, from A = 15.1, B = 14.3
